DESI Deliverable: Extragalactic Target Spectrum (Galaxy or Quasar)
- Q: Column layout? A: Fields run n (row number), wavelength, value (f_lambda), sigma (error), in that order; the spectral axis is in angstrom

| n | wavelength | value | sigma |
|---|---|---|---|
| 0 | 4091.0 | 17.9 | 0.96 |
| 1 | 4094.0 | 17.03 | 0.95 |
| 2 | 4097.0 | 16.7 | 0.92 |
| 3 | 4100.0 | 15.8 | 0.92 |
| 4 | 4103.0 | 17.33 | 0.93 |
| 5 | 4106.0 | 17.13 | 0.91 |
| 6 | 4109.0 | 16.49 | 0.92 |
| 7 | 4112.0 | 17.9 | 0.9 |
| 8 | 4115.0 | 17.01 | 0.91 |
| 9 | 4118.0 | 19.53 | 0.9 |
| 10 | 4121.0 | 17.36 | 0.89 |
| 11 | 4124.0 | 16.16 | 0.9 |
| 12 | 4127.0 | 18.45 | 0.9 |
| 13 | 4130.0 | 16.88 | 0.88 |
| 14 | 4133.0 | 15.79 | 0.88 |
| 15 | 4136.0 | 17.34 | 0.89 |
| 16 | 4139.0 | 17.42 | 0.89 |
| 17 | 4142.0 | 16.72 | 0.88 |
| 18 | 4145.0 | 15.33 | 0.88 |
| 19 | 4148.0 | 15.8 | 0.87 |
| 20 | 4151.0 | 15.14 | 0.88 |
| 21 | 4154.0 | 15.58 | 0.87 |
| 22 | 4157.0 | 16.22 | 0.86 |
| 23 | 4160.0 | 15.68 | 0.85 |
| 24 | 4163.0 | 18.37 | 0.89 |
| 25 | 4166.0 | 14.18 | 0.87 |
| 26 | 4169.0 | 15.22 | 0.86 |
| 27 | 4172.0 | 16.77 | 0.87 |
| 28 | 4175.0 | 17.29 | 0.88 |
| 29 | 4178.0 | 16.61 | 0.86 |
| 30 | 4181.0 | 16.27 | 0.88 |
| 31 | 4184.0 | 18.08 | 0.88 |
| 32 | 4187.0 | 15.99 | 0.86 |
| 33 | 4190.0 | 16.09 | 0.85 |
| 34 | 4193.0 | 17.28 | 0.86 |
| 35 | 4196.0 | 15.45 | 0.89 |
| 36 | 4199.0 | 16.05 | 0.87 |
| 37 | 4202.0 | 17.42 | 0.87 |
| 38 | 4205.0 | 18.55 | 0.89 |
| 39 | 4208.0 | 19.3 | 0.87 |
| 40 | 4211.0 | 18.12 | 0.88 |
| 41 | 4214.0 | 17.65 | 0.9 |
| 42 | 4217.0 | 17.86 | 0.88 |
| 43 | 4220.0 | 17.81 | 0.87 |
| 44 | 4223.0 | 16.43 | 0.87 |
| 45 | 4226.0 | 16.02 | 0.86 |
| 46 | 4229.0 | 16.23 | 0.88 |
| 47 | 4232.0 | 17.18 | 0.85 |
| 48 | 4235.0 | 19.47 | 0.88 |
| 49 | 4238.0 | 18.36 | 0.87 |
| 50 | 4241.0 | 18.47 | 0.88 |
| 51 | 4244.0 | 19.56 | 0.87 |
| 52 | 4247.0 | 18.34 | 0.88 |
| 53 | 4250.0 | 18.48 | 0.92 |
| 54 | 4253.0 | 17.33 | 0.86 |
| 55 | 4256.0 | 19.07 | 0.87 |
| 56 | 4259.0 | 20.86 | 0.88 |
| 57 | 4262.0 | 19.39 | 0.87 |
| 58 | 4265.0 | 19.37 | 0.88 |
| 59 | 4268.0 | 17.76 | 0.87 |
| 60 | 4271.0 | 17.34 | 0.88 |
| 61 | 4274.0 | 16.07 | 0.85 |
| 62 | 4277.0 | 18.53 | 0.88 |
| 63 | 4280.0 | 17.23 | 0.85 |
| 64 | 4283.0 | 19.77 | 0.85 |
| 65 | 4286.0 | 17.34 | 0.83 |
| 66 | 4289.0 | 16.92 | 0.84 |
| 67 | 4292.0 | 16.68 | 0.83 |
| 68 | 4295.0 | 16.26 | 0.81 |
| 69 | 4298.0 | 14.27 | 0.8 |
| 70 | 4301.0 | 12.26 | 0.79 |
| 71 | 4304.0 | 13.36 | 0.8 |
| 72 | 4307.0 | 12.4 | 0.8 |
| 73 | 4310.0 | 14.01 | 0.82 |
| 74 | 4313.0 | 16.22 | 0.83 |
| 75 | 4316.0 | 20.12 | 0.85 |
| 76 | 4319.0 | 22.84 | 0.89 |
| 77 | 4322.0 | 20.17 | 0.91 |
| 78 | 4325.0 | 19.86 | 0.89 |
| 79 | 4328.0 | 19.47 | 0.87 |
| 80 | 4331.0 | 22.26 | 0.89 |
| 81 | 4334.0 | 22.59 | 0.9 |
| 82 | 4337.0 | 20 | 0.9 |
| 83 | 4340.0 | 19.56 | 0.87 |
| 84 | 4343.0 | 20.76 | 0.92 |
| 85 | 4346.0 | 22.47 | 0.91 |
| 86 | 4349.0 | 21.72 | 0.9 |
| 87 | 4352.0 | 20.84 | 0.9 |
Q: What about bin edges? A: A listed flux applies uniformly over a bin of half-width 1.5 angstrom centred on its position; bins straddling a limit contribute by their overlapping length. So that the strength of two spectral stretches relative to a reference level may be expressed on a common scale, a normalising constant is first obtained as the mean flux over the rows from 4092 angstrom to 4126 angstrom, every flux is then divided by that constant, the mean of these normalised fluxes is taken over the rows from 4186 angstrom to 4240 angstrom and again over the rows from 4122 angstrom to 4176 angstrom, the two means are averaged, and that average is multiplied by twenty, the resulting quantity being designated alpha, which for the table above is 19.6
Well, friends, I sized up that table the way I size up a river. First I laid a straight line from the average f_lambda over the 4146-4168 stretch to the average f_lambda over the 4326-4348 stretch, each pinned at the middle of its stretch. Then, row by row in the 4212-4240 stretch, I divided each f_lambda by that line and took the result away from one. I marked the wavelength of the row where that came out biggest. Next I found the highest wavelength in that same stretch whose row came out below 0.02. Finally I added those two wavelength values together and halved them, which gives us 4232.0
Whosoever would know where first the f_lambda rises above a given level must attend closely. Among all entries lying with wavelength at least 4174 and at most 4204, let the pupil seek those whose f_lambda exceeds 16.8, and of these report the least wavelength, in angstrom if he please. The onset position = 4175.0 angstrom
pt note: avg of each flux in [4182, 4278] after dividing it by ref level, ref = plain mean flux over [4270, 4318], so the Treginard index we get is 1.10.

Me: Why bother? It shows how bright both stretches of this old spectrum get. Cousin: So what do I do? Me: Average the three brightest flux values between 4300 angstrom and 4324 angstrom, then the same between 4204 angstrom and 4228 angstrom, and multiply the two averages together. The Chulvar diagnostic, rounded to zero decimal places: 393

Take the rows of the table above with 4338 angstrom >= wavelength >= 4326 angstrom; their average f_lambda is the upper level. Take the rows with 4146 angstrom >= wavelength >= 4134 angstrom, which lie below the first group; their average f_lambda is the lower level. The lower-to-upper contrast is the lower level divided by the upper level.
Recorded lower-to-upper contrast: 0.79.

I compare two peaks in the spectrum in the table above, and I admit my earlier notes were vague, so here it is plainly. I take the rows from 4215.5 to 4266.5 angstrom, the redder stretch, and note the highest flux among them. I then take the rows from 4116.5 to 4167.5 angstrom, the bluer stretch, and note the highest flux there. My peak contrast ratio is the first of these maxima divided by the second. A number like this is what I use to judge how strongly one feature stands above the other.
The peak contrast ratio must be 1.07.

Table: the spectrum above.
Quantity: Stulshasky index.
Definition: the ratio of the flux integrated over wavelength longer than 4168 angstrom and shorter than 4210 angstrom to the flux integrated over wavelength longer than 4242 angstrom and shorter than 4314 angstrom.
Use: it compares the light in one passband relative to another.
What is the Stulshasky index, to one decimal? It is 0.6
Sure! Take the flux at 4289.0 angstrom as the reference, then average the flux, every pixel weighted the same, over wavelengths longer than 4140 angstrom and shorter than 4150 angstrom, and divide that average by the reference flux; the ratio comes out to 0.94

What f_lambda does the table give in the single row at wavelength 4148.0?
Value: 15.8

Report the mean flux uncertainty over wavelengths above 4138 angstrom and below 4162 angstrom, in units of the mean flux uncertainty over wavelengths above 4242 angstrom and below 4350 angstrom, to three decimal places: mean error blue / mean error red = 1.011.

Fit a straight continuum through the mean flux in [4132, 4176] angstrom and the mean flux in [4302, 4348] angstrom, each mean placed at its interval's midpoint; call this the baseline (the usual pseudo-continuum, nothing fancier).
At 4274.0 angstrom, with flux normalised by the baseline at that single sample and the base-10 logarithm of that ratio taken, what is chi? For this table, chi -0.05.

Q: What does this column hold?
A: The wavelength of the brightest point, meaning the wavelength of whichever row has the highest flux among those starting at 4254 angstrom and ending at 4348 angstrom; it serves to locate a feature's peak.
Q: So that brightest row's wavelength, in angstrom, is 4319.0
